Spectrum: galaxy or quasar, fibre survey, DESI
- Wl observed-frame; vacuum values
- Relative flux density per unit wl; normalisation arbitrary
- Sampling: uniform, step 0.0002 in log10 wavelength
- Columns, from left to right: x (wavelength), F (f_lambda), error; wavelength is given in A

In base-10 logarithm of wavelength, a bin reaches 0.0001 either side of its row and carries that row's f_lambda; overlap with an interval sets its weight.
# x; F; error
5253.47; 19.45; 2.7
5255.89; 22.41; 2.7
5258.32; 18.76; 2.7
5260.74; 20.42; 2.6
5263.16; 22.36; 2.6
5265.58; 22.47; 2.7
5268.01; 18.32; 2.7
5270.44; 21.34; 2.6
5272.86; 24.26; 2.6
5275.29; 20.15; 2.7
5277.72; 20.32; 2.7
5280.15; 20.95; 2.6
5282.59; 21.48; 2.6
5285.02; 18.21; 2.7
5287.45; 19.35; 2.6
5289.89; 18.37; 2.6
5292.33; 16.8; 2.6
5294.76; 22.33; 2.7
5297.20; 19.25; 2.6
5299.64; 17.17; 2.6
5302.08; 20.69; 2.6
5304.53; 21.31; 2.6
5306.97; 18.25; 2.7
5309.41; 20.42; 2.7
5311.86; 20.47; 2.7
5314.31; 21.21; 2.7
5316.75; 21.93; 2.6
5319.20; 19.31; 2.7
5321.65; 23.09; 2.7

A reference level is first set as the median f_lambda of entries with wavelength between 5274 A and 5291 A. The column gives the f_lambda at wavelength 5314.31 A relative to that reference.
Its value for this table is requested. 1.1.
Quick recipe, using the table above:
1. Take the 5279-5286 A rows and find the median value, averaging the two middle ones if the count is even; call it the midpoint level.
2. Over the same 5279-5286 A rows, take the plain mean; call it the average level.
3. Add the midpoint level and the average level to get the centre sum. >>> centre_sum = 41.2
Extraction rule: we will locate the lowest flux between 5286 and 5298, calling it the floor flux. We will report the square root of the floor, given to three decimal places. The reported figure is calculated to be 4.099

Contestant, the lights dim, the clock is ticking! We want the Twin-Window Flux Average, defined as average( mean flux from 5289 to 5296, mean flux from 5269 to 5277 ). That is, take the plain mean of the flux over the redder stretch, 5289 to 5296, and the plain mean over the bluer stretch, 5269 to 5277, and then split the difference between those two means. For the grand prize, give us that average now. 20.5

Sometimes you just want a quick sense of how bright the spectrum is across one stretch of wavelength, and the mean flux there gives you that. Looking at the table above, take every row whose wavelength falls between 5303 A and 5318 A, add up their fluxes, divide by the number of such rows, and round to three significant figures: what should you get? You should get 20.6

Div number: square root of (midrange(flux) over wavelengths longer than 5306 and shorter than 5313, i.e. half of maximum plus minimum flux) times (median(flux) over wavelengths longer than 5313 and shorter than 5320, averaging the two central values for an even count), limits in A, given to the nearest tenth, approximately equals 20.3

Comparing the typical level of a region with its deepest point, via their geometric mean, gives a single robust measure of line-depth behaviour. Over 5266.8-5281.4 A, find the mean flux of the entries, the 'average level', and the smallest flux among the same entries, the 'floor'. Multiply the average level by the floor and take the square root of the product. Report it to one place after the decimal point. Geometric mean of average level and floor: 19.6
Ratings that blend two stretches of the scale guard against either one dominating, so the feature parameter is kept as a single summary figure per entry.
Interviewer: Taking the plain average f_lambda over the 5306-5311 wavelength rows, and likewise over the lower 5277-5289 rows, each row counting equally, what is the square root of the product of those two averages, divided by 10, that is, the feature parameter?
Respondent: 1.97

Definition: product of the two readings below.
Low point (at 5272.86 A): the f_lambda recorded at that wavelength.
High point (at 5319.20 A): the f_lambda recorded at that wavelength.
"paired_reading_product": 468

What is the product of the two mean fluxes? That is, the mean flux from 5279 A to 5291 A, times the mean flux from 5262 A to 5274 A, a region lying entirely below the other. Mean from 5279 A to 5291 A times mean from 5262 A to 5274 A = 428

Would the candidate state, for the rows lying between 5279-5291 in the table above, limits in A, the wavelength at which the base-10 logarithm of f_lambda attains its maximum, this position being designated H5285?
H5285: 5282.59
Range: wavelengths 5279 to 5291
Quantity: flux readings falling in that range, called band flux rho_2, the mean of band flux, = 19.7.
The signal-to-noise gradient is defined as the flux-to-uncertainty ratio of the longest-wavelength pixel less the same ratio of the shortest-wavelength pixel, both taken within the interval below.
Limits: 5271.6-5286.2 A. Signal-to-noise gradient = -2.6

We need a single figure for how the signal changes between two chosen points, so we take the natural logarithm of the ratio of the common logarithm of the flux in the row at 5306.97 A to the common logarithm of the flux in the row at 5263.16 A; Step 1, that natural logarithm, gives -0.068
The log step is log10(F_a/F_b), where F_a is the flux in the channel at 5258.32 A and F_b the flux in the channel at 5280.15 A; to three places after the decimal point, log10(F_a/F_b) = -0.048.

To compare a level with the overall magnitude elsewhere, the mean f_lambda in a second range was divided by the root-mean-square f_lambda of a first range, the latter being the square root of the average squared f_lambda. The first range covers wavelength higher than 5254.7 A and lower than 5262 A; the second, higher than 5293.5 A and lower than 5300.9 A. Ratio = 0.95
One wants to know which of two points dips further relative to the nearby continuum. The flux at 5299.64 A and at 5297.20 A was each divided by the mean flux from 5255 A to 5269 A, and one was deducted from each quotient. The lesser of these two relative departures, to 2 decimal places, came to -0.17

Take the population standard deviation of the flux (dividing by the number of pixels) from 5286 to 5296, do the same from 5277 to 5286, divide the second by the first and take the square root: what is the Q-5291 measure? 0.78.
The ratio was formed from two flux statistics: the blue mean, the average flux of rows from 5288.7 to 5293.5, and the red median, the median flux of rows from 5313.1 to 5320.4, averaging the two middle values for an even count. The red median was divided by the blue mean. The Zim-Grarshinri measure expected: 1.21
